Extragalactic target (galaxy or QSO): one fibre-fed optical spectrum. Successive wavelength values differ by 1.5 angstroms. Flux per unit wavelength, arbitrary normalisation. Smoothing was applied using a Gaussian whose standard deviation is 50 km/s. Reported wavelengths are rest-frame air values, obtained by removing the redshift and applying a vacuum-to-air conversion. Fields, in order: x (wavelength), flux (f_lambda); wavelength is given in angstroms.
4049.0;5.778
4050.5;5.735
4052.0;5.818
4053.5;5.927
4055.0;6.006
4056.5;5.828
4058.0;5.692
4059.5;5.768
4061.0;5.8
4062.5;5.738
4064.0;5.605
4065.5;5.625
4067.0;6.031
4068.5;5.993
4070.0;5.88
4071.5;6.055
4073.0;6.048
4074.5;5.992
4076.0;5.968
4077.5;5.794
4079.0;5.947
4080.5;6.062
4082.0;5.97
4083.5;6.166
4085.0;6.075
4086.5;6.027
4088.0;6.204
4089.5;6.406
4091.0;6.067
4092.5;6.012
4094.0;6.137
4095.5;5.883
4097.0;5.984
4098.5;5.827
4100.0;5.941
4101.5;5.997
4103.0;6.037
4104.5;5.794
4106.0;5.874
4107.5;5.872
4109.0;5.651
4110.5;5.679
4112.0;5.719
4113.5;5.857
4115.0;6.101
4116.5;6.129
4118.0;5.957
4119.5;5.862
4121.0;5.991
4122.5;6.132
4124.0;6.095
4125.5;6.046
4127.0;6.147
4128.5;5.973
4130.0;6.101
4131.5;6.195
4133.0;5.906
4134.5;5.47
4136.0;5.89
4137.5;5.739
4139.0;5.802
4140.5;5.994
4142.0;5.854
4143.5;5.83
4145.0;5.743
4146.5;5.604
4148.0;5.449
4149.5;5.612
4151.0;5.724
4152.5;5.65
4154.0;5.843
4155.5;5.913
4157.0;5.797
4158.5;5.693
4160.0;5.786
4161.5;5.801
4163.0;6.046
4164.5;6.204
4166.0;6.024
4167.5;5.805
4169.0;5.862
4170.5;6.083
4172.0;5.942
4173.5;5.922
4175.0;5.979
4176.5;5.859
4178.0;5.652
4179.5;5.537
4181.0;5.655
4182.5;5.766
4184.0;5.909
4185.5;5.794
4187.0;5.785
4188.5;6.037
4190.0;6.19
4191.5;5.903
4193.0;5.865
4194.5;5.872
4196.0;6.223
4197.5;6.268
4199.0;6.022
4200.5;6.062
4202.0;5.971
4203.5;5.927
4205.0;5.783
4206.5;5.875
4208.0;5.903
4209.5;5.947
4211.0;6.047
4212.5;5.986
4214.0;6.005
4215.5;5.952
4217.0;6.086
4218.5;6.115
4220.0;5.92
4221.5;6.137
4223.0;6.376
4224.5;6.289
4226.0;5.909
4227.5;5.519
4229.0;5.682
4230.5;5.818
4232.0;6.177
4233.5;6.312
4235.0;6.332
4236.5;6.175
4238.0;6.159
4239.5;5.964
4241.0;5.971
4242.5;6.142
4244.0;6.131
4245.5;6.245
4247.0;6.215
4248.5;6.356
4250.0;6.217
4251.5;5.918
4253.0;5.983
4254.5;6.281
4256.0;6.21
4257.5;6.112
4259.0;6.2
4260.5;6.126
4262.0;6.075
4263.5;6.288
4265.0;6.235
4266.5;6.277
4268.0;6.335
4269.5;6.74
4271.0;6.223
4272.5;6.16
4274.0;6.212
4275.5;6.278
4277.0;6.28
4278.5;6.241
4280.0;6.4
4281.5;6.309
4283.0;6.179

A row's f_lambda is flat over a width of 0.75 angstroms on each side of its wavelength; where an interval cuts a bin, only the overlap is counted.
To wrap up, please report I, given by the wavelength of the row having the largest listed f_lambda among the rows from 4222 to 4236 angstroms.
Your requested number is 4223.0 angstroms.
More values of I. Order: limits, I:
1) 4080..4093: 4089.5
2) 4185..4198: 4197.5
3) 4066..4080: 4071.5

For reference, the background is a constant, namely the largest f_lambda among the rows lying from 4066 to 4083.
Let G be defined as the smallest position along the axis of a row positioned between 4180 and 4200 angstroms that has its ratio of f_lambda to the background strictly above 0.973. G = 4184.0 angstroms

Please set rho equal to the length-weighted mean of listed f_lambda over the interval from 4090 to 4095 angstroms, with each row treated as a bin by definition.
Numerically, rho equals 6.08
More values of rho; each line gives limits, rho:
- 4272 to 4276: 6.22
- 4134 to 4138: 5.71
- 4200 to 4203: 6.01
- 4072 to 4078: 5.96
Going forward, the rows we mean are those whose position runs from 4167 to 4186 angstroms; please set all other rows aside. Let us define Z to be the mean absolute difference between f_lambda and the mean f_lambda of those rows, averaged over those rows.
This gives 0.117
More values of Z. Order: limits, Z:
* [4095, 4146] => 0.129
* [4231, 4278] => 0.101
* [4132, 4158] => 0.123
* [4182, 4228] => 0.135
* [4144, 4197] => 0.142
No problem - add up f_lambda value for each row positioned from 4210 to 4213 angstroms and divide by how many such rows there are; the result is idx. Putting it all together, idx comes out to 6.02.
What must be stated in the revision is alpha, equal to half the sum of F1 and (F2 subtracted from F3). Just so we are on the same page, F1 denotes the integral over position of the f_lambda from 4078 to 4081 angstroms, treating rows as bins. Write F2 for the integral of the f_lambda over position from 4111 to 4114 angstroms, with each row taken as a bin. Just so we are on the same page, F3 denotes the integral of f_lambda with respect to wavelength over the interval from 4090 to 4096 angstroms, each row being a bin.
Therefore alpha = 18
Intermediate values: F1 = 18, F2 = 17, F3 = 36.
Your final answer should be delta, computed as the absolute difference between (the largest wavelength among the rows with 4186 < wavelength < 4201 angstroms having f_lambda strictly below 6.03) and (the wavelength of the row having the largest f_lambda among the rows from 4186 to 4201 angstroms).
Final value 1.5 angstroms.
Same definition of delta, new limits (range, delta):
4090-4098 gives 3.0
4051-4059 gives 3.0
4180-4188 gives 3.0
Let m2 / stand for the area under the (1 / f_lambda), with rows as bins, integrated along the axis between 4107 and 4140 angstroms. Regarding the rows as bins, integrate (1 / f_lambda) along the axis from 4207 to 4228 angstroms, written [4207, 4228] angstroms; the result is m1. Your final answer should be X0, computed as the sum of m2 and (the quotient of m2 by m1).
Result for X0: 7.2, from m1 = 3.5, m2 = 5.6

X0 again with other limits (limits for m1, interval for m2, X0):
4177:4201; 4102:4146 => 9.3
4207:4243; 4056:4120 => 12.6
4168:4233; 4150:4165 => 2.8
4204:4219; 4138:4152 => 3.4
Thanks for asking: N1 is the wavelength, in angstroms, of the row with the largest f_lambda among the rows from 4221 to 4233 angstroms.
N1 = 4223.0 angstroms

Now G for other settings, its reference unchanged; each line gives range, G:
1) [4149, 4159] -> 4155.5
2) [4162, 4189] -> 4163.0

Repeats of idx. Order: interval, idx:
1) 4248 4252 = 6.16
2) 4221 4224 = 6.26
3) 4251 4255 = 6.06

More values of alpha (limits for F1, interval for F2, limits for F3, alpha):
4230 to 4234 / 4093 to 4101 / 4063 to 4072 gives 15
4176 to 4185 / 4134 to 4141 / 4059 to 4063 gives 17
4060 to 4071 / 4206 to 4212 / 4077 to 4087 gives 44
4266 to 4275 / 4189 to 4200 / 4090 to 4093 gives 4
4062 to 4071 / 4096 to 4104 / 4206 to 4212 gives 20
